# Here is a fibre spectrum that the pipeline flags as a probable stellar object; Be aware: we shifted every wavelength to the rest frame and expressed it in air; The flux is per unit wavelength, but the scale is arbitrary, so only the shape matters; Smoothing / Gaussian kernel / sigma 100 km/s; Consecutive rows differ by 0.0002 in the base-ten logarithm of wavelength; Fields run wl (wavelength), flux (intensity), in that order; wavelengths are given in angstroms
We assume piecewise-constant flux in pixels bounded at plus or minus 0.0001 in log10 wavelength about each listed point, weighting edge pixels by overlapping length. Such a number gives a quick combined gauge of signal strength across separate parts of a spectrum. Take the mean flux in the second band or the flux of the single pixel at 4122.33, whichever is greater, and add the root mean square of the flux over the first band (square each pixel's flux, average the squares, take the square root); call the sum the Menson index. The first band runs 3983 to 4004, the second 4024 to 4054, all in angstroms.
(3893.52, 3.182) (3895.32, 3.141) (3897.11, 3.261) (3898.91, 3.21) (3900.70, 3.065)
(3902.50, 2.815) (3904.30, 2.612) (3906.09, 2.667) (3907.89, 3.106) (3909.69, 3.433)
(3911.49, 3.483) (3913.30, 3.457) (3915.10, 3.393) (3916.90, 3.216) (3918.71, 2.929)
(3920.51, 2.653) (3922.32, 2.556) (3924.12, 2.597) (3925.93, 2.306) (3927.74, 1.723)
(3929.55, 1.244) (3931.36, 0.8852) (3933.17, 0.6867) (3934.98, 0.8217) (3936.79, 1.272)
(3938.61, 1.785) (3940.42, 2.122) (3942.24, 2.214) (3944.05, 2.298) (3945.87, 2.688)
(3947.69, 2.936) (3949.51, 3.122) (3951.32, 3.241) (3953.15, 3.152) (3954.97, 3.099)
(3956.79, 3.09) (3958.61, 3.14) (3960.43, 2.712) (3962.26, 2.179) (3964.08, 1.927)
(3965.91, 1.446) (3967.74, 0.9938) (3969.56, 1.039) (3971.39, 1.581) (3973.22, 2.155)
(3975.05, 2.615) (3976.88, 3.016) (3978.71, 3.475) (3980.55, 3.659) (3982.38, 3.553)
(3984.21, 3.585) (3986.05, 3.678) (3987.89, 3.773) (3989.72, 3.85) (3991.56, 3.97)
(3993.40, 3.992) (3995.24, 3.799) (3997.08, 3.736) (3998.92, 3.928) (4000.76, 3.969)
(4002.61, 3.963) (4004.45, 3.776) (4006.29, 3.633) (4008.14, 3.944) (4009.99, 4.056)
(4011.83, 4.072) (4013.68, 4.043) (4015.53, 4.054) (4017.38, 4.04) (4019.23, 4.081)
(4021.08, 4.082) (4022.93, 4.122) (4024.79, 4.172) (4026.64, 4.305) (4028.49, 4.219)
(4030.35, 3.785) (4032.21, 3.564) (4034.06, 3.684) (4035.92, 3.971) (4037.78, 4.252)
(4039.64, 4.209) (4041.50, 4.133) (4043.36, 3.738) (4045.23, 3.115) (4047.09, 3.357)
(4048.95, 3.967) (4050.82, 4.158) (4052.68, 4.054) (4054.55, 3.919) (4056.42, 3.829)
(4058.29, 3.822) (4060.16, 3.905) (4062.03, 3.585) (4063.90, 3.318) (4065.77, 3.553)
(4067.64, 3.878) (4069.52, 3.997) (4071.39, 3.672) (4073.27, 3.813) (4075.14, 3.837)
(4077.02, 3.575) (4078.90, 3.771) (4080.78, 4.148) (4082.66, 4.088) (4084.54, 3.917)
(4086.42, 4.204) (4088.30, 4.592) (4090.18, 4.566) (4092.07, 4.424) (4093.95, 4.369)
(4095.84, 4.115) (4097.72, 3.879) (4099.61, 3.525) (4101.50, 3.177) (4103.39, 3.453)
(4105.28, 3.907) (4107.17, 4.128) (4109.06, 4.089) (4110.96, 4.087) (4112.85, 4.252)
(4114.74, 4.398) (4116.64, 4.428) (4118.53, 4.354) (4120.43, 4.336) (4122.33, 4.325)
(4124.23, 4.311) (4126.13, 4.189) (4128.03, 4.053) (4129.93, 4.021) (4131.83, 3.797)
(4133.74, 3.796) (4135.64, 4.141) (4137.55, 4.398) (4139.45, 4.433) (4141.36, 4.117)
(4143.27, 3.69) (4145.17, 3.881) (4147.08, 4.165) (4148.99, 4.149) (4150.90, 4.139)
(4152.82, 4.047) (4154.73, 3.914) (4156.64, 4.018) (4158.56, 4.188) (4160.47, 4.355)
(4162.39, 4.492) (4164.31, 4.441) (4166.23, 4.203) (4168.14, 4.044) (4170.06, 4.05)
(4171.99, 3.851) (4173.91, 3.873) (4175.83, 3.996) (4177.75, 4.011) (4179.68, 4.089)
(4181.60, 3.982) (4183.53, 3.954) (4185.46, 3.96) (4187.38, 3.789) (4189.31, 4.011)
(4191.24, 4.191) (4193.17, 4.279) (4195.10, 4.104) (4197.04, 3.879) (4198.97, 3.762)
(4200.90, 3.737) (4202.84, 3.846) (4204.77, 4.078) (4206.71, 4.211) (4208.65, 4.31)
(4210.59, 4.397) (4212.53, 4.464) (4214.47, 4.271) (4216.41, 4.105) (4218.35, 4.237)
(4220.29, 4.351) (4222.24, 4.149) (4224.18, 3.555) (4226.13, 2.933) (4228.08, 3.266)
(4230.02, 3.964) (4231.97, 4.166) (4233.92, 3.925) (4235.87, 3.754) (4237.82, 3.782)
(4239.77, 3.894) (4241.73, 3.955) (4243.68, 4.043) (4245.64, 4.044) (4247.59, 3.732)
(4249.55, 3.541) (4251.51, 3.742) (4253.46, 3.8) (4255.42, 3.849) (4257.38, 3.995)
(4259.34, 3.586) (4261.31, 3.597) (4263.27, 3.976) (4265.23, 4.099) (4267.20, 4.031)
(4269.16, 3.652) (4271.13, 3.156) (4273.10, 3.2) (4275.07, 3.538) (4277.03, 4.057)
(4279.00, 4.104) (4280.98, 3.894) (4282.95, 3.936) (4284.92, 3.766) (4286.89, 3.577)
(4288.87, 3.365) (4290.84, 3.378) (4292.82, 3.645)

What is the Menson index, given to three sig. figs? 8.17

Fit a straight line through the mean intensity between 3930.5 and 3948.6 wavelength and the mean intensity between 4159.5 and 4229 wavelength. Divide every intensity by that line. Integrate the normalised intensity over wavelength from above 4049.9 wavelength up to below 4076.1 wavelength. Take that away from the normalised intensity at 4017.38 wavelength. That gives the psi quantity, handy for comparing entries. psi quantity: -33.2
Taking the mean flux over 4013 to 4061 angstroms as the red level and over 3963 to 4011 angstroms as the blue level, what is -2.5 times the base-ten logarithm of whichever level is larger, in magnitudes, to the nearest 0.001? -1.490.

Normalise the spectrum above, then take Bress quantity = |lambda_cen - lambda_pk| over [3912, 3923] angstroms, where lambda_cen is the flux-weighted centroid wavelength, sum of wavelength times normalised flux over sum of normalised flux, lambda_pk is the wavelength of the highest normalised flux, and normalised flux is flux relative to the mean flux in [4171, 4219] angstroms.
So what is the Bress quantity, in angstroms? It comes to 4.2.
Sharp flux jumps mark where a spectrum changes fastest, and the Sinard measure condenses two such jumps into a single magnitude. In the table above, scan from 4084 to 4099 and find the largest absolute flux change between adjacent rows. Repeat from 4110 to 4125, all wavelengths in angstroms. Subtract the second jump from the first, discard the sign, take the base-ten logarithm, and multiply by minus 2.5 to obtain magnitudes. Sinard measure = 1.6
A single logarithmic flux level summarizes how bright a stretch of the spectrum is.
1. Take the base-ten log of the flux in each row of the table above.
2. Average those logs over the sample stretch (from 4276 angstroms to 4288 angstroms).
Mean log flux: 0.589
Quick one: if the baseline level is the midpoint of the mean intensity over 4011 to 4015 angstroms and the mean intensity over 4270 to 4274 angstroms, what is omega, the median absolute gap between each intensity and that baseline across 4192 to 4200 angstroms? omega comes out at 0.37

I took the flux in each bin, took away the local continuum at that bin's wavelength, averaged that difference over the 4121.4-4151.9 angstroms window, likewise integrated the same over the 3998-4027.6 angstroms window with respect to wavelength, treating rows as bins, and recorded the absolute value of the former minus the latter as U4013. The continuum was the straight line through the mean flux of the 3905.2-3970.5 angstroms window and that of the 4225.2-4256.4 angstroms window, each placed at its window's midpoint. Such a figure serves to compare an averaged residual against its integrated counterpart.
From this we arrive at 37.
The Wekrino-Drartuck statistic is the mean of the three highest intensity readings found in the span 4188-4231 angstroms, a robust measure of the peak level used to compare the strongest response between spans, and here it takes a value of 4.4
